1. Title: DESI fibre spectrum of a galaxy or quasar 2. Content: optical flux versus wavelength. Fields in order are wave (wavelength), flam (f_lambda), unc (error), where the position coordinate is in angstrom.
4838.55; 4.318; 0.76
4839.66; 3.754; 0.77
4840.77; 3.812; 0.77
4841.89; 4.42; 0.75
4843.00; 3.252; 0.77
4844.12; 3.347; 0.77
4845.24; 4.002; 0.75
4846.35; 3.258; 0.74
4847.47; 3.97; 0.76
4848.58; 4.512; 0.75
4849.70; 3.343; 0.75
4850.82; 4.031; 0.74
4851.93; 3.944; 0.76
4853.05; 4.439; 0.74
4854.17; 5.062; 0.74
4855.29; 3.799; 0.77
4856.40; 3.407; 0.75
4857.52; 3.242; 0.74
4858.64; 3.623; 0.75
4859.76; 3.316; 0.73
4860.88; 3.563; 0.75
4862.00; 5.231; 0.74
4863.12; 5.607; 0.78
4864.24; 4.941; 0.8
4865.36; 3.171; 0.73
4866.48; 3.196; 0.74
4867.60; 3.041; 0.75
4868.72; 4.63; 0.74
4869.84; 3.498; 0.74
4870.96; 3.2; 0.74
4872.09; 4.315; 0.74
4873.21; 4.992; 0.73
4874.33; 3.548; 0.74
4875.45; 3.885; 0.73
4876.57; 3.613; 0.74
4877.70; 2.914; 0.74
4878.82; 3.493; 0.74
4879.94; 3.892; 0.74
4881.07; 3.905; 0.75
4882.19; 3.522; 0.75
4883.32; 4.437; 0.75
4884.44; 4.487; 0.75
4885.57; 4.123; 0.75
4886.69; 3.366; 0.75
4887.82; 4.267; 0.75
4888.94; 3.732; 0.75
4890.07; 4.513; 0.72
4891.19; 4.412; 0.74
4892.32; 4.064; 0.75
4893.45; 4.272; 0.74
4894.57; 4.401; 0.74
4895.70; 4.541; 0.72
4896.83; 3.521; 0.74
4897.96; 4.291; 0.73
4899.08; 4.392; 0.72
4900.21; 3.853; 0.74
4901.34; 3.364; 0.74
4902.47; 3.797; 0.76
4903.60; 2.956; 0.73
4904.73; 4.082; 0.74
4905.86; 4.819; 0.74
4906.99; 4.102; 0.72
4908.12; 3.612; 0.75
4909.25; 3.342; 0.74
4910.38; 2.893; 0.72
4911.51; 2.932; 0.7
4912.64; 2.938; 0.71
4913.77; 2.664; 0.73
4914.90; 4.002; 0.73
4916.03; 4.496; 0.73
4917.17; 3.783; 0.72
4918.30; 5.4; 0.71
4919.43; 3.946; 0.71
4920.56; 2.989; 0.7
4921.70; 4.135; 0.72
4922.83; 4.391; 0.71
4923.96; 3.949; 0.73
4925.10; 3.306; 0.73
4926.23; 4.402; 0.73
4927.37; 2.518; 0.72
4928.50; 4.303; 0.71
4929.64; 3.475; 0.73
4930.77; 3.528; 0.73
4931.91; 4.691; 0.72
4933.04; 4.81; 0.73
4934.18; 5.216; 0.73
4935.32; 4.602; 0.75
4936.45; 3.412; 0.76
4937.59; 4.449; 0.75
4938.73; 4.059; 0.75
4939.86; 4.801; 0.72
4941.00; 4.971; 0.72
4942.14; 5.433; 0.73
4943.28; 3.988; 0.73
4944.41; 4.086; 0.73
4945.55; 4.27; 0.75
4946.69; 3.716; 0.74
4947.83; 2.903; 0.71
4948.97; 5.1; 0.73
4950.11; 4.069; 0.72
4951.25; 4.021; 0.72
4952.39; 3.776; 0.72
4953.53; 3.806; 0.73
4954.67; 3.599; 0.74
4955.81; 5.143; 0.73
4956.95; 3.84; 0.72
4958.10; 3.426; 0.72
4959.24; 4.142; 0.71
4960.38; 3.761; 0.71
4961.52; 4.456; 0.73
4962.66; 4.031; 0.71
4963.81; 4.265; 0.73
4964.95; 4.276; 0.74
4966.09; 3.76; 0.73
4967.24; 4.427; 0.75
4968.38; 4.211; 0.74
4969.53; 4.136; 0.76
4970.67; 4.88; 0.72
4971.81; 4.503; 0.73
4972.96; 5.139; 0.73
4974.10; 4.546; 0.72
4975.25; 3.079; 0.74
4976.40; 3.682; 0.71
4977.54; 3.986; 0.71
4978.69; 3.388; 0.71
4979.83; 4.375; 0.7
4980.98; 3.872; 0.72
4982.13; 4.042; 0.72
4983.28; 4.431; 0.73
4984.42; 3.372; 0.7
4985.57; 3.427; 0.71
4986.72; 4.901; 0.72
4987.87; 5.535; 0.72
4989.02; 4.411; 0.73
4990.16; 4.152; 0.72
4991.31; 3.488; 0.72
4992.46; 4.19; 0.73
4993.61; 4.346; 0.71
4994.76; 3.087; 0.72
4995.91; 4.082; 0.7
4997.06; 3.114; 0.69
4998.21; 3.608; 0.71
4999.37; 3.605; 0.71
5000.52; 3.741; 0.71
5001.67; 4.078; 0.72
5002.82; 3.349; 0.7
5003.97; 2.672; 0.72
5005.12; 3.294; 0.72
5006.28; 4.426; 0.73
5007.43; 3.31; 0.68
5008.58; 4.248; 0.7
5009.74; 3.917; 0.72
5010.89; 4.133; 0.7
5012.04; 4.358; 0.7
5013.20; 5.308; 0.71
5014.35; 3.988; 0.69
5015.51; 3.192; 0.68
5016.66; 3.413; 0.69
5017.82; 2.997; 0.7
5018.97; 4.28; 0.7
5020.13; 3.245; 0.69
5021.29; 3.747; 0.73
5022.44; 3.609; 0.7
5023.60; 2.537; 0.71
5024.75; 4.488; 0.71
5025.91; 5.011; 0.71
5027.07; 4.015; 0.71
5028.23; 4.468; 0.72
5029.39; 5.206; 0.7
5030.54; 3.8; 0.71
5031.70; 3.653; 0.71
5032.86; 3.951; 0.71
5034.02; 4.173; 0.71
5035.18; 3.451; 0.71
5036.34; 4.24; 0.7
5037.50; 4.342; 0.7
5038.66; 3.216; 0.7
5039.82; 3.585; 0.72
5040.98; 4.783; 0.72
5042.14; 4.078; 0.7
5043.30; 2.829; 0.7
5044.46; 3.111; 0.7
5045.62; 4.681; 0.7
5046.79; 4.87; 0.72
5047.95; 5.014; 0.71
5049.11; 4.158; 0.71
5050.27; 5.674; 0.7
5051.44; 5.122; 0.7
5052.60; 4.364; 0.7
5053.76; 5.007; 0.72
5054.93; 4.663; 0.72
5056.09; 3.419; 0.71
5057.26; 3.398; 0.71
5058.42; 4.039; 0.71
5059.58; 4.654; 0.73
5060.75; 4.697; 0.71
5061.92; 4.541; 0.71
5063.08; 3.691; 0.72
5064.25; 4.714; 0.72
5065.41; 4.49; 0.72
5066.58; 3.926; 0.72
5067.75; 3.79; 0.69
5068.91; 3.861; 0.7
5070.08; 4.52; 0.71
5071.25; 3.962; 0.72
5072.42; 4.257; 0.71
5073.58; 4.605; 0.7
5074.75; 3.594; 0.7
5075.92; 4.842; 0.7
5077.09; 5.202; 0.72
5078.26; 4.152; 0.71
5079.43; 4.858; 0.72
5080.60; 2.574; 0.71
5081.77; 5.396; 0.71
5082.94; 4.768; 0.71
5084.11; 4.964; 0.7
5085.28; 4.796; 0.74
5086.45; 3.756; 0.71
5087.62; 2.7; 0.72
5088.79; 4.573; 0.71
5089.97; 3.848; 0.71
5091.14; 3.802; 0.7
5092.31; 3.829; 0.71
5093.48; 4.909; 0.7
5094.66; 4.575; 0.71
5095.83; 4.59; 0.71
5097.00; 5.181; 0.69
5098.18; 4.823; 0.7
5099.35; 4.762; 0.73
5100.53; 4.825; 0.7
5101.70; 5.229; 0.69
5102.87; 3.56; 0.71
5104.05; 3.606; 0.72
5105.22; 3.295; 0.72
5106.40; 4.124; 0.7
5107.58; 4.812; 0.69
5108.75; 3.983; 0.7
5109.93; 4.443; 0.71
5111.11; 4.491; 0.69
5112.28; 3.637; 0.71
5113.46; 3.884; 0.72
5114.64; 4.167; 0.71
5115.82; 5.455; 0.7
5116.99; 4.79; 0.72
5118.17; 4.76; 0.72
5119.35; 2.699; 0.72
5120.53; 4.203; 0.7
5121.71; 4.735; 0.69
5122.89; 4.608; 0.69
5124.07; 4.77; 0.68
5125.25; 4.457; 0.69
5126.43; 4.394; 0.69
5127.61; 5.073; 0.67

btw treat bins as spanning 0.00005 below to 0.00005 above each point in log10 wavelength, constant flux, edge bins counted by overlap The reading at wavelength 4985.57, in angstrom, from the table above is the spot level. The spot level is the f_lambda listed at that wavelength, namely 3.427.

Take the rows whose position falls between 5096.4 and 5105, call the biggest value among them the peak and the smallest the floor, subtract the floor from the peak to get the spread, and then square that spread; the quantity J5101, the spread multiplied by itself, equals 2.8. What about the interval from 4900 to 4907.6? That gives 3.5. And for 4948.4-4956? 2.4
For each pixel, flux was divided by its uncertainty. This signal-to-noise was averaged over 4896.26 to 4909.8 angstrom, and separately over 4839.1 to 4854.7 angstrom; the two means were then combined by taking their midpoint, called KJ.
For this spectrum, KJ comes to 5.22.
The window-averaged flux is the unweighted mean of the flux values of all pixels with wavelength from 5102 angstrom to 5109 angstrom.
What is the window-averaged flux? 3.9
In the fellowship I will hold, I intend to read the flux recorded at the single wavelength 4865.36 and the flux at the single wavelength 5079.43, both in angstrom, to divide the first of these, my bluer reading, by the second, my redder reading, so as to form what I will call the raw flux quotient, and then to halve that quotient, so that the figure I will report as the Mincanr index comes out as 0.33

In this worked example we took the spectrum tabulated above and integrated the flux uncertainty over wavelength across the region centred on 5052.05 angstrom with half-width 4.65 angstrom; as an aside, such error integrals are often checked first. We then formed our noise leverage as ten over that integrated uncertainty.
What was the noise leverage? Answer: 1.52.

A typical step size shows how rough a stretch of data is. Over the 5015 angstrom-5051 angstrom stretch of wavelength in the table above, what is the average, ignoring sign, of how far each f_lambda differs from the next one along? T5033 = 0.74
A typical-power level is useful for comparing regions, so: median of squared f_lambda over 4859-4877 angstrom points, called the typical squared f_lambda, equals 12.9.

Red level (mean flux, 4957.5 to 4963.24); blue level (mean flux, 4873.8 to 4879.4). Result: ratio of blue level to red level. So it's 0.88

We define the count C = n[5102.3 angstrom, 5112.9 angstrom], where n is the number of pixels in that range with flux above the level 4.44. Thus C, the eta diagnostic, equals 3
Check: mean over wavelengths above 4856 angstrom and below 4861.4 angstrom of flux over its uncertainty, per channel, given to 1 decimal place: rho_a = 4.6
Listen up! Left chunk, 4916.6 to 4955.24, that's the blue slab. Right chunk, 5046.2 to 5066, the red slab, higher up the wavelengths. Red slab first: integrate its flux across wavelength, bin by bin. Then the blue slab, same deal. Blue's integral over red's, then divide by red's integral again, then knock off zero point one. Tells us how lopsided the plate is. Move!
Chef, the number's -0.0800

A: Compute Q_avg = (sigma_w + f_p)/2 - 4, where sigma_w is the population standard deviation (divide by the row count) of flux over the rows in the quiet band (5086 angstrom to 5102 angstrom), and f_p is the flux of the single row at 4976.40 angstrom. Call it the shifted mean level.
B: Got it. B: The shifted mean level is -1.82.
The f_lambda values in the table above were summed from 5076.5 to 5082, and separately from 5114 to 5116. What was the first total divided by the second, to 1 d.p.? 2.3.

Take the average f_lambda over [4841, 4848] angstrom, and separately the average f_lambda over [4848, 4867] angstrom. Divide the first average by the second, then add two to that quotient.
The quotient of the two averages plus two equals 2.92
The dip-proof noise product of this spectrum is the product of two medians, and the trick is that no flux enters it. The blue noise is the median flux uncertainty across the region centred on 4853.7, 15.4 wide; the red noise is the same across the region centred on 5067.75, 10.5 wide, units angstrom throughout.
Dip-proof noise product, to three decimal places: 0.540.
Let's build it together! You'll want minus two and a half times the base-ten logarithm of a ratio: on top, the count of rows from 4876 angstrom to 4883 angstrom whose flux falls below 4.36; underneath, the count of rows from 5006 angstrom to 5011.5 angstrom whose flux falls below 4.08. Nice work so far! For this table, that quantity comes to -1.2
